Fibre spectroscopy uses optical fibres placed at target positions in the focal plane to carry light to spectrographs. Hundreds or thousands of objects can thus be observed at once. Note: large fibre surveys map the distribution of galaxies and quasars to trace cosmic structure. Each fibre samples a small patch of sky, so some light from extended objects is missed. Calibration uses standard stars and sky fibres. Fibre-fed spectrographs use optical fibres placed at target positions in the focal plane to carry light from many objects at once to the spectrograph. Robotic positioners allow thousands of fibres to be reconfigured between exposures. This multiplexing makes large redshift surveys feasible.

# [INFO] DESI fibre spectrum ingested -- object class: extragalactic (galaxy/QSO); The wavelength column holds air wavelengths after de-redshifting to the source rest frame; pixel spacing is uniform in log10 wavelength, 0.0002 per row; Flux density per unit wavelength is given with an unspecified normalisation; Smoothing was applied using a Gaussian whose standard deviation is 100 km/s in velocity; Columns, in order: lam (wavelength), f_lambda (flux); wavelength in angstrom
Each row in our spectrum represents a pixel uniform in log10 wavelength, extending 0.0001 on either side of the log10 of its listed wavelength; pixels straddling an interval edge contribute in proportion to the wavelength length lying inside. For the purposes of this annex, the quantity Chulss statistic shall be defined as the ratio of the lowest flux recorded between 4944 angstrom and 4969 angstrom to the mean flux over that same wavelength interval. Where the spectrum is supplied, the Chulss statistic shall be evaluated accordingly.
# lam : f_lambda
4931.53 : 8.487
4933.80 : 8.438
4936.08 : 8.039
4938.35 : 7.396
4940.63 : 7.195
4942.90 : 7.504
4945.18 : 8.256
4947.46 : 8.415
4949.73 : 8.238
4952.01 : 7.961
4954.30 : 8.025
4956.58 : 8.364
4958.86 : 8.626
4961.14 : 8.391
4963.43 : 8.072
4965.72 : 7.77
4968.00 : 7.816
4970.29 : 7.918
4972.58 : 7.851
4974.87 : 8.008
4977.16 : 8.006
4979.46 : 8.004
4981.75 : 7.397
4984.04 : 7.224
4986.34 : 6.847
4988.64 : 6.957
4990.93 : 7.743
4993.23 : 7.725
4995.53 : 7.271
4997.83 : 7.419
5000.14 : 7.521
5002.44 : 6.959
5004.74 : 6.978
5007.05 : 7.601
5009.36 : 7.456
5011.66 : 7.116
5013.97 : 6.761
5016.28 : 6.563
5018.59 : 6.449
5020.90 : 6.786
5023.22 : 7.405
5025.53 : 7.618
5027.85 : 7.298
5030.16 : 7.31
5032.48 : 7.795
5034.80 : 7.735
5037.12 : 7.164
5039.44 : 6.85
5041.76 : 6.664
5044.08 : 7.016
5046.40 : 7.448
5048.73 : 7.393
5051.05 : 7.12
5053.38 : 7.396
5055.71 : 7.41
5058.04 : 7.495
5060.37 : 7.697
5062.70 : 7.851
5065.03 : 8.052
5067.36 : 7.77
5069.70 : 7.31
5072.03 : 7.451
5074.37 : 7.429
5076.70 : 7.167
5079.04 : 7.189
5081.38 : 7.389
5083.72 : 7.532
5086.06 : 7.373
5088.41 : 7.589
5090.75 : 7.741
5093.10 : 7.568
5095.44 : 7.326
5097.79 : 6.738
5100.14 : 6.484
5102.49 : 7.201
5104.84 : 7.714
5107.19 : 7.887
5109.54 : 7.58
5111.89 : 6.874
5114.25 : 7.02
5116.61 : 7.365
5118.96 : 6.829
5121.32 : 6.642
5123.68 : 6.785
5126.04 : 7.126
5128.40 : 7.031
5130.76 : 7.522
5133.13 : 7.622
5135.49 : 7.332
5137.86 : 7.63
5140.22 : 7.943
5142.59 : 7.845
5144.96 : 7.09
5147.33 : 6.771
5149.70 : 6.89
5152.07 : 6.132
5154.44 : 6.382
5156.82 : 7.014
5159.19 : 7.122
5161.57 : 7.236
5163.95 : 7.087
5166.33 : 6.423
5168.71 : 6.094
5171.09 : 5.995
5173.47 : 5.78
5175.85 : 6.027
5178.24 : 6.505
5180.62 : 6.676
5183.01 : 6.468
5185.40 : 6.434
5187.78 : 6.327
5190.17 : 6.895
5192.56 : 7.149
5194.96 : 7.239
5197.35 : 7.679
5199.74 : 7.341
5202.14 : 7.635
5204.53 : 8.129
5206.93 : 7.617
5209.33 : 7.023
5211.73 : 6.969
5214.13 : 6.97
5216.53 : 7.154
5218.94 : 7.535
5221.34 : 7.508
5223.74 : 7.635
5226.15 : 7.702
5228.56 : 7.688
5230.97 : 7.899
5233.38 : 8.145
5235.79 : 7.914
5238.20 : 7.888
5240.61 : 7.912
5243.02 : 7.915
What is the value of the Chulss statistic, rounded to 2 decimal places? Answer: 0.95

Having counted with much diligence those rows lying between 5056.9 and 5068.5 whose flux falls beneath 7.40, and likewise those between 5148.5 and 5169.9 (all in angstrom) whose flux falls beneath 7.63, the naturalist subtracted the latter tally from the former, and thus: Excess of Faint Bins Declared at -9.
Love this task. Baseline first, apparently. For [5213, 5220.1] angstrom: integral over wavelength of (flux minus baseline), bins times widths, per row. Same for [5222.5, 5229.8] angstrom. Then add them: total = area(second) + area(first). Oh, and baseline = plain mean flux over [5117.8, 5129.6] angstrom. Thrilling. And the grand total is 8.2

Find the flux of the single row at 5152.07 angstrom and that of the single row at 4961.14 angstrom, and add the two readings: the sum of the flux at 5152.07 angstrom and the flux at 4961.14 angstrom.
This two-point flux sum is 14.52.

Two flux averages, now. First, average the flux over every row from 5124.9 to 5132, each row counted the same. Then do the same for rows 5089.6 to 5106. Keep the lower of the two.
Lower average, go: 7.2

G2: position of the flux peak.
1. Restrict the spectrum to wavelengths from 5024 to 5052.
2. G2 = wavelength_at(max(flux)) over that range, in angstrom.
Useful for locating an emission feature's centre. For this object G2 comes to 5032.48 angstrom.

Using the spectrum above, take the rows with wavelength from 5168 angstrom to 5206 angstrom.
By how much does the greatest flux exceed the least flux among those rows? 2.3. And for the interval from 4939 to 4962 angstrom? 1.4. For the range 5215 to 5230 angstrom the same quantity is 0.5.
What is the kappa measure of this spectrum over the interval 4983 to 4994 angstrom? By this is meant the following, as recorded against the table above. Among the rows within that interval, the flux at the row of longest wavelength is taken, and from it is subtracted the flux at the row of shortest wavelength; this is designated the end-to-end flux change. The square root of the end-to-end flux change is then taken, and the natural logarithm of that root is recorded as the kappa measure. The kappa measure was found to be -0.35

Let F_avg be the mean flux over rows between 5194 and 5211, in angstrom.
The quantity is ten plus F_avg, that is 17.5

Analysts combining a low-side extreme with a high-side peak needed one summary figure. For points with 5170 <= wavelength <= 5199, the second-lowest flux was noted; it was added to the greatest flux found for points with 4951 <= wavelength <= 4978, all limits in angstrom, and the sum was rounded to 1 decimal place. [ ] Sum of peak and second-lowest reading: 14.6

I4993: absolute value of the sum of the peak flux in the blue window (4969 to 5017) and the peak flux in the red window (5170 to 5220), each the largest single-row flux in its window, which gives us 16.1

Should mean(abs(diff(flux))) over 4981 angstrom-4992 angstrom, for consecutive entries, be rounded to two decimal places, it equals 0.36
